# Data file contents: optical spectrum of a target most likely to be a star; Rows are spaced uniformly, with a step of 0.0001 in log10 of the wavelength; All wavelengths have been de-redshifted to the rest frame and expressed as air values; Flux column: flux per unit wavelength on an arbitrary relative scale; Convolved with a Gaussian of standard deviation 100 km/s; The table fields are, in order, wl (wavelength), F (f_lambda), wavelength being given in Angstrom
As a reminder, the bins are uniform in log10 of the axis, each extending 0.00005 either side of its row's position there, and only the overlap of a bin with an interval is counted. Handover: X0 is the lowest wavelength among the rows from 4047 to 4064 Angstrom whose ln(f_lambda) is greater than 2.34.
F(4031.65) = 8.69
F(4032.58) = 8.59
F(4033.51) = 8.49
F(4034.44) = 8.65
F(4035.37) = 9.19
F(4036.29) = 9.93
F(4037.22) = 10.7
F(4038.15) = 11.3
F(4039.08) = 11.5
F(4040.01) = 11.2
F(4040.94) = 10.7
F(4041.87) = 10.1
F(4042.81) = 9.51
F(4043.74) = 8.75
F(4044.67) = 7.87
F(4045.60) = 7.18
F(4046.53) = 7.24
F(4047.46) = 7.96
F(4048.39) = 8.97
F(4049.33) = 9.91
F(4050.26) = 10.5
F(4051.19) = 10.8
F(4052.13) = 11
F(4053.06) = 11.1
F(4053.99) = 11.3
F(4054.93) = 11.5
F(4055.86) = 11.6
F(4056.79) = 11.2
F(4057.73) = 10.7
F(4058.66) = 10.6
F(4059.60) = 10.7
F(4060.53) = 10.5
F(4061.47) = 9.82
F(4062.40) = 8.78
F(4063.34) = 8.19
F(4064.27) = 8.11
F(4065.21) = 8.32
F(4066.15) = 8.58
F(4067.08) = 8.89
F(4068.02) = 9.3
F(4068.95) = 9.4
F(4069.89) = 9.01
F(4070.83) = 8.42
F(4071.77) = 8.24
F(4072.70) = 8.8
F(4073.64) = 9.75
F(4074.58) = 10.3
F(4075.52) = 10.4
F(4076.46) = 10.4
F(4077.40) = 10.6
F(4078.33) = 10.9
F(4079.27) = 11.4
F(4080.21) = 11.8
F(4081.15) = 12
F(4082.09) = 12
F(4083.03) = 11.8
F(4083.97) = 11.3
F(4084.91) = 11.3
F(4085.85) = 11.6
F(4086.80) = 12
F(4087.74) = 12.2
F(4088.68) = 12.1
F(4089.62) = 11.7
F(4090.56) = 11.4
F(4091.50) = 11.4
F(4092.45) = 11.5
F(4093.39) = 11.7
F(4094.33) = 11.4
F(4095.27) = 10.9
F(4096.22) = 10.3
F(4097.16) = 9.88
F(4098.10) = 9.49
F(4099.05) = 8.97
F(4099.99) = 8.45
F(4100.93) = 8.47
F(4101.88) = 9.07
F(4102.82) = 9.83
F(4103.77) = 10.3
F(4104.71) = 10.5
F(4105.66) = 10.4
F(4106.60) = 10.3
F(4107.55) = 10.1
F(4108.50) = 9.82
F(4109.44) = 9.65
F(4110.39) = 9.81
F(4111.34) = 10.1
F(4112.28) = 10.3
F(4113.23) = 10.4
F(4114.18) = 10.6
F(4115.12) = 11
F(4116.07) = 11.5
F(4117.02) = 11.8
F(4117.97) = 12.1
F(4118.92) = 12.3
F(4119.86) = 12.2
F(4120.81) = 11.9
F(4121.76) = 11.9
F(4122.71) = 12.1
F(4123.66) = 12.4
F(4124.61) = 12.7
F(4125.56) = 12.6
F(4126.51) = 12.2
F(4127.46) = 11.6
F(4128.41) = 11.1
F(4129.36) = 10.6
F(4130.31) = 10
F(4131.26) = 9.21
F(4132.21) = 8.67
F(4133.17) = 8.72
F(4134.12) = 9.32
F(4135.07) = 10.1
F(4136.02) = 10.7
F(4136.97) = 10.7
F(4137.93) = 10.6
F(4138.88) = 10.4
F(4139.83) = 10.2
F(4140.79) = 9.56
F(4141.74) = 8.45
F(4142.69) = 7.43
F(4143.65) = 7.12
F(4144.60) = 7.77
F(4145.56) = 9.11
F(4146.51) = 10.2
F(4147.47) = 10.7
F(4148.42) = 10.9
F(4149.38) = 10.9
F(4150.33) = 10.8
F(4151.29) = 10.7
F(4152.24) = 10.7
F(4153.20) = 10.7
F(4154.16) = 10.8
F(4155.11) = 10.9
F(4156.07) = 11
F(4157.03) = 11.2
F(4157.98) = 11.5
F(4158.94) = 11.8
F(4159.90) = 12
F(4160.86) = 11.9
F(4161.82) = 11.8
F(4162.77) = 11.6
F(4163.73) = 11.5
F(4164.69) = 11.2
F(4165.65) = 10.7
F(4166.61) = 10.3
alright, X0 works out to 4050.26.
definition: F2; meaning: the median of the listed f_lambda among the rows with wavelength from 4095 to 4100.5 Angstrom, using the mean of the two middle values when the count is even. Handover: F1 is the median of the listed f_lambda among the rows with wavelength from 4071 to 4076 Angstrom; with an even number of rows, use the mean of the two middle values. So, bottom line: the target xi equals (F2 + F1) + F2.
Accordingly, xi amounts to 29.1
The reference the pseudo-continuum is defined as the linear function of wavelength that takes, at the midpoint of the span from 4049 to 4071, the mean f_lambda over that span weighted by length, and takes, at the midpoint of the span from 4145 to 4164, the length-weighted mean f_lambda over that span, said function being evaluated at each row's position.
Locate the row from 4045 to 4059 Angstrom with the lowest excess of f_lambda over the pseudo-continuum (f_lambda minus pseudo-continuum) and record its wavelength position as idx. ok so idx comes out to 4045.60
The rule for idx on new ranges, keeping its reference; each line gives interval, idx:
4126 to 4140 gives 4132.21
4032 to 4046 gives 4045.60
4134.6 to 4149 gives 4143.65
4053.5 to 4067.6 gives 4064.27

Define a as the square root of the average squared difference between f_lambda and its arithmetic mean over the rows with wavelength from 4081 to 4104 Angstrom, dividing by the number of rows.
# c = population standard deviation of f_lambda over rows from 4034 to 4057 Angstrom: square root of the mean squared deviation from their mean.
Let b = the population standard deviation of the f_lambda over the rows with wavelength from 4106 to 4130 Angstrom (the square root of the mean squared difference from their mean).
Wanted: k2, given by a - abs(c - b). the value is 0.78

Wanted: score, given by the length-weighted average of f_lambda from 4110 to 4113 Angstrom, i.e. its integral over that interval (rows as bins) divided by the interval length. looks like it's 10.1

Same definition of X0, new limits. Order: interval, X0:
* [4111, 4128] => 4113.23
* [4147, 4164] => 4147.47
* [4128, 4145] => 4128.41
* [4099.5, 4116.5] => 4104.71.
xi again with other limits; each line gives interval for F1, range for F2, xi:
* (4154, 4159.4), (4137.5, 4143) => 30.9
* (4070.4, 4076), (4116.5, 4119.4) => 33.5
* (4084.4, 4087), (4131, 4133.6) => 29.0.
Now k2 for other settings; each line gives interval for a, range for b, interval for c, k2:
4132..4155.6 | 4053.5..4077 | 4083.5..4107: 1.15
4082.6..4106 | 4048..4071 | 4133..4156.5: 1.10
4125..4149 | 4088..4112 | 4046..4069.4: 1.09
